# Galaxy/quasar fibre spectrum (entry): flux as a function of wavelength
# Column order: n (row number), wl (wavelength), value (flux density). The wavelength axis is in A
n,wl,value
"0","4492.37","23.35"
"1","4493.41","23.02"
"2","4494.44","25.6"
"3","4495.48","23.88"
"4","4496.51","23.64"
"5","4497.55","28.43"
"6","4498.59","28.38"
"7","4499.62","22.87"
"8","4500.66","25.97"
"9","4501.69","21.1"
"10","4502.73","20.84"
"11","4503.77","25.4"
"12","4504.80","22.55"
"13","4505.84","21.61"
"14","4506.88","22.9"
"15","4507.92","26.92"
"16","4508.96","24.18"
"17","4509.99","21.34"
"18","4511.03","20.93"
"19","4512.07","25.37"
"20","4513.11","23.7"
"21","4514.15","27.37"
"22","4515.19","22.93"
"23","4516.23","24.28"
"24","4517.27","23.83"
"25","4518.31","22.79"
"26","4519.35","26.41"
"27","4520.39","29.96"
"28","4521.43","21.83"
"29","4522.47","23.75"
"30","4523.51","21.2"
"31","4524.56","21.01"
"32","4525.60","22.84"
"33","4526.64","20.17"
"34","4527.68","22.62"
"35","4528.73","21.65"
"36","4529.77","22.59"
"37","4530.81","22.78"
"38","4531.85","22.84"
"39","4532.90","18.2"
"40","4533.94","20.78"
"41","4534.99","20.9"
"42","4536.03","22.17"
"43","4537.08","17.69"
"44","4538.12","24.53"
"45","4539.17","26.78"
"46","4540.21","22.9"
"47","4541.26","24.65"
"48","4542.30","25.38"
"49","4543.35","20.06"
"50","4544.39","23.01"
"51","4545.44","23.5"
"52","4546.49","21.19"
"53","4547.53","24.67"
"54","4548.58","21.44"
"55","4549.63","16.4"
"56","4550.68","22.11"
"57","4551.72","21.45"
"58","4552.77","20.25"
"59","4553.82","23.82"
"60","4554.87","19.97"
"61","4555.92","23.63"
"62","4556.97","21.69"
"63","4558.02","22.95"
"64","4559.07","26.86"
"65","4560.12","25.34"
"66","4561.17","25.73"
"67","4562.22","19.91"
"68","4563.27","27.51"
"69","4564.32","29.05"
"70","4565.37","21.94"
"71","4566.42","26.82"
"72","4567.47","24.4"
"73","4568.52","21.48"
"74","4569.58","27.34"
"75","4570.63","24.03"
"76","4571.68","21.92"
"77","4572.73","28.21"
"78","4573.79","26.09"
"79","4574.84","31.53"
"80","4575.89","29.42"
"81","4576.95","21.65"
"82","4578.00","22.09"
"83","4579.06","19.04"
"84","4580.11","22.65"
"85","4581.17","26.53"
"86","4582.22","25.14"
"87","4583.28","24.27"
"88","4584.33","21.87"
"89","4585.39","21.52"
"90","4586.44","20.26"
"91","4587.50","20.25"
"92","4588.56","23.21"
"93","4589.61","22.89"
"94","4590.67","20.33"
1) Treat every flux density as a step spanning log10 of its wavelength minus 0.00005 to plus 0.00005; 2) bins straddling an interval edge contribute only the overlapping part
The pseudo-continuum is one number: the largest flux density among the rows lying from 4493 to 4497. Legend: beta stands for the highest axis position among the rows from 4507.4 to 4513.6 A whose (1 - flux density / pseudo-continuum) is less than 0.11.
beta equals 4513.11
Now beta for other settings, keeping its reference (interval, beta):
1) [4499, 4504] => 4503.77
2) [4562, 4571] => 4570.63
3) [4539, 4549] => 4547.53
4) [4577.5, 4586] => 4583.28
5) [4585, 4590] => 4589.61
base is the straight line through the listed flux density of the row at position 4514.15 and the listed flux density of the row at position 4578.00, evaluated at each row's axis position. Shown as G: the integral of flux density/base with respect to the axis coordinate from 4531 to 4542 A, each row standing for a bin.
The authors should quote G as 9.6 A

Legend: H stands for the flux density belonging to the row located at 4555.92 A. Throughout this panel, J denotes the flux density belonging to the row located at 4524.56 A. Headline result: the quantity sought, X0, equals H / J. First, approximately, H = 23.63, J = 21.01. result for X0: 1.1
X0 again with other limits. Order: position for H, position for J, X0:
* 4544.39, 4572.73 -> 0.8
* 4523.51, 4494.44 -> 0.8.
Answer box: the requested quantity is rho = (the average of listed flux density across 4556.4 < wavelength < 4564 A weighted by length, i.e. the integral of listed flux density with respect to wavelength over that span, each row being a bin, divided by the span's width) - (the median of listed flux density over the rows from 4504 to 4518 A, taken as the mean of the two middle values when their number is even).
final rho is 0.7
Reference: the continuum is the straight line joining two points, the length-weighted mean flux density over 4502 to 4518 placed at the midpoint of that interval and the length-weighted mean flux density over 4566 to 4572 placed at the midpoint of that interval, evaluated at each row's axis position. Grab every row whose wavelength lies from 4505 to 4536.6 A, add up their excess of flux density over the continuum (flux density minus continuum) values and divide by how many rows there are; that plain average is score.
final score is -0.7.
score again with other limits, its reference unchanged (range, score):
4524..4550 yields -1.9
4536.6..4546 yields -0.8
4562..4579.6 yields 0.5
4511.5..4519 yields 0.7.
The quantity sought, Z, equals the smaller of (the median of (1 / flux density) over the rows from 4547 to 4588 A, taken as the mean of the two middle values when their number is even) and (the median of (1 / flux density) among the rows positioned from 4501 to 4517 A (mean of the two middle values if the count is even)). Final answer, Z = 0.044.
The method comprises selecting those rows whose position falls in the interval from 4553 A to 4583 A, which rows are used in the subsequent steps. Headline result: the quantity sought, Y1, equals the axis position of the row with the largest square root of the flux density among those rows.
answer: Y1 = 4574.84 A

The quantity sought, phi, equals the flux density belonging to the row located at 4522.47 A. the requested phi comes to 23.75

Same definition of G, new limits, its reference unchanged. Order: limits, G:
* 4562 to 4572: 10.7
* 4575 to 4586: 11.9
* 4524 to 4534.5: 8.7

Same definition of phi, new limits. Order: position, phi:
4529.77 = 22.59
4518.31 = 22.79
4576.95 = 21.65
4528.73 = 21.65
